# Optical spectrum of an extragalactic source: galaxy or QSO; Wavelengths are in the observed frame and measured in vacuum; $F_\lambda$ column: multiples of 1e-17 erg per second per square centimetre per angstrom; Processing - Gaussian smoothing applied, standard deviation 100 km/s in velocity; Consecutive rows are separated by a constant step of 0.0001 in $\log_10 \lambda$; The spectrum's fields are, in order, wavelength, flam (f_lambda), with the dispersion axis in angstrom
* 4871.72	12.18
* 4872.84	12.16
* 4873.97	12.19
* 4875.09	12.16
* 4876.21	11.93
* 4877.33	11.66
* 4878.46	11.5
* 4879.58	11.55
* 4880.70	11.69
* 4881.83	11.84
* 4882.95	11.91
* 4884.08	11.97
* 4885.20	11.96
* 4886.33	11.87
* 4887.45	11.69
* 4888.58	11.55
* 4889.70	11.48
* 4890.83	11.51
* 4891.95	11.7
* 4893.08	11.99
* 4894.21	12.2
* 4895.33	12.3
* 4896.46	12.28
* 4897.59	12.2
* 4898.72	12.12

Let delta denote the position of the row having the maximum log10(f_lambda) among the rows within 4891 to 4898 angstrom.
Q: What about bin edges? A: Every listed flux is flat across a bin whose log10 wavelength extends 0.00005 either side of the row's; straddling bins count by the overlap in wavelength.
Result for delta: 4895.33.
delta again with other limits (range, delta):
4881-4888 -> 4884.08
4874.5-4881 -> 4875.09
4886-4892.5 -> 4886.33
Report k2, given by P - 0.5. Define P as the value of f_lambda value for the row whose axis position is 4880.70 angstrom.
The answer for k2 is 11.2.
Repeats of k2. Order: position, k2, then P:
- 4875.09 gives 11.7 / 12.16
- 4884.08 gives 11.5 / 11.97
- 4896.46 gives 11.8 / 12.28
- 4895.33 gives 11.8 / 12.3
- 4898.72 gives 11.6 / 12.12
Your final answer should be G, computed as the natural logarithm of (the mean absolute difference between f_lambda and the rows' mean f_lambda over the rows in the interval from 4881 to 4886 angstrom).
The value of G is -3.10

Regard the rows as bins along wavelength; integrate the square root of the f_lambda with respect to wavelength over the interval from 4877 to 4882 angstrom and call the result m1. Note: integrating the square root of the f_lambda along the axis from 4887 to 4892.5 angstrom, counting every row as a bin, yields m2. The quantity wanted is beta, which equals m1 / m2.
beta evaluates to 0.91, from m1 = 17.0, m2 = 18.7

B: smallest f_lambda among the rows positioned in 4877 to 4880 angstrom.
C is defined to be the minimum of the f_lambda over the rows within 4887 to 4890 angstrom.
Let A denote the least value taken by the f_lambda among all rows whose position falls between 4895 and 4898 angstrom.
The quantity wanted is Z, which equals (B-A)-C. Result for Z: -12.2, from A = 12.2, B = 11.5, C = 11.48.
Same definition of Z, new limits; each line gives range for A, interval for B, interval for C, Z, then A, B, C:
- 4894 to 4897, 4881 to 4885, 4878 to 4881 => -11.9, 12.2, 11.84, 11.5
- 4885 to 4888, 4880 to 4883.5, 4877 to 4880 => -11.5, 11.69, 11.69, 11.5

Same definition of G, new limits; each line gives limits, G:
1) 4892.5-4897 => -2.29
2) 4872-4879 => -1.44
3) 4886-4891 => -2.06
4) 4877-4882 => -2.32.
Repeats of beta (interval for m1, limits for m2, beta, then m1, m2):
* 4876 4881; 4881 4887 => 0.83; 17.1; 20.7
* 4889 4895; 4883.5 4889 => 1.09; 20.6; 18.9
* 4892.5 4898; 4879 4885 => 0.93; 19.2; 20.6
